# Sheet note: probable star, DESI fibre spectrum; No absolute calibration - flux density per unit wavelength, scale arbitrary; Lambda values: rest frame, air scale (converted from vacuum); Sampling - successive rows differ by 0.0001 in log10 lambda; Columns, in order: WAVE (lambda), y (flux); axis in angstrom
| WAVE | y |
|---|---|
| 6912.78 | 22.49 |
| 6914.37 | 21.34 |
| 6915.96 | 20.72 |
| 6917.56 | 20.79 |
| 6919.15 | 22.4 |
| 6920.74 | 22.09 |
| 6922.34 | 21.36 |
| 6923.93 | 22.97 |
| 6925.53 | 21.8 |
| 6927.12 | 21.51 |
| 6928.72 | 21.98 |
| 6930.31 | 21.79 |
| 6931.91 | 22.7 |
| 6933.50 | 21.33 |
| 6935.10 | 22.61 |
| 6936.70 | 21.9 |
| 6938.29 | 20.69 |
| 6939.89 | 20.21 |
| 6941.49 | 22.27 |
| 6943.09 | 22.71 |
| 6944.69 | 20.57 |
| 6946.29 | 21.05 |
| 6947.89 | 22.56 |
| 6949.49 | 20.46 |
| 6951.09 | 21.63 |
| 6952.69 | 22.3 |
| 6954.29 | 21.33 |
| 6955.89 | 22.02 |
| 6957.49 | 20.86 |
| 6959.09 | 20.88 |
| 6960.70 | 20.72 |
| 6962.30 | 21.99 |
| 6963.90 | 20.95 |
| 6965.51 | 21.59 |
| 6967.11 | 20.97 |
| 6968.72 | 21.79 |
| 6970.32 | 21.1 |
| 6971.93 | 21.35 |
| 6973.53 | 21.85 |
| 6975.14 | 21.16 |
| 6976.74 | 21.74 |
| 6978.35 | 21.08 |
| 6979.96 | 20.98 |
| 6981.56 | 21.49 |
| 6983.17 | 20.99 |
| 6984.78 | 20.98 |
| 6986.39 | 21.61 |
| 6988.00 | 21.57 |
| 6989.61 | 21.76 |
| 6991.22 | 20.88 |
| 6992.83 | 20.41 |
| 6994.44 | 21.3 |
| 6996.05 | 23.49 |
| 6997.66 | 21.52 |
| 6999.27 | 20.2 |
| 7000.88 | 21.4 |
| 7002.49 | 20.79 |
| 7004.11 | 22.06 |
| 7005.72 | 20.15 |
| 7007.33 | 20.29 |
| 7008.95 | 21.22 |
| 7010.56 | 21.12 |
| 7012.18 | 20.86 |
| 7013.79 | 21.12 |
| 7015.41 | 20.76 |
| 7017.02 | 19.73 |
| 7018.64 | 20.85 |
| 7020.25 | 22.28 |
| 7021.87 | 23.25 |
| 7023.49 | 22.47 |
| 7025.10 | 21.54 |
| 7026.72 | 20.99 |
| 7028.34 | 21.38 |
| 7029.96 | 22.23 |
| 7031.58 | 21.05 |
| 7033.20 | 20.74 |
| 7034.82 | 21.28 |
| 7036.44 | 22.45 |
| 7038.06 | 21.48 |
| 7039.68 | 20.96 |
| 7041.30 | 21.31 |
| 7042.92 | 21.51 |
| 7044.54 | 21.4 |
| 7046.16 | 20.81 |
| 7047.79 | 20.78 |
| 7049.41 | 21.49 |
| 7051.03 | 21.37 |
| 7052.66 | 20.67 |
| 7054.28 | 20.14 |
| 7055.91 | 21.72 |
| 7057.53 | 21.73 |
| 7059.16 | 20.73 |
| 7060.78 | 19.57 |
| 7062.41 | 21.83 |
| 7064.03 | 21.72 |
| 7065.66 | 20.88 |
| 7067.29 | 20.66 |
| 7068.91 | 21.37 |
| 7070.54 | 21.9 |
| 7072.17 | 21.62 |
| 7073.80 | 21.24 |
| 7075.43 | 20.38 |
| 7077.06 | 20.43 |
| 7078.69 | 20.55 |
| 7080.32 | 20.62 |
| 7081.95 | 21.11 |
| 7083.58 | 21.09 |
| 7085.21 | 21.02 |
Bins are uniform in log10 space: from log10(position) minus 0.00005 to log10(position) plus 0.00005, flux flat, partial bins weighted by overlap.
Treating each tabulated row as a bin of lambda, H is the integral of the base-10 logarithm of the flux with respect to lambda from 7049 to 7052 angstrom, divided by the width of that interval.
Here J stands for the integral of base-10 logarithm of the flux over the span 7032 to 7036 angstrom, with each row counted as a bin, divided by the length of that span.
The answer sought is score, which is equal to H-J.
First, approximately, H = 1.33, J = 1.32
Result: 0.004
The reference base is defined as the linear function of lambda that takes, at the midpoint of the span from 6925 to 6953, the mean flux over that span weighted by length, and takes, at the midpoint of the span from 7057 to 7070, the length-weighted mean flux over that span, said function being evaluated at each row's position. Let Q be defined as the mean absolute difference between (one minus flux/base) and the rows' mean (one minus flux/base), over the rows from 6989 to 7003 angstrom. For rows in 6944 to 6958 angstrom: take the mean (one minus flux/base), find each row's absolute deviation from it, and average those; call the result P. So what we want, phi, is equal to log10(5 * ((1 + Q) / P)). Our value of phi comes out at 2.25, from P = 0.029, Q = 0.031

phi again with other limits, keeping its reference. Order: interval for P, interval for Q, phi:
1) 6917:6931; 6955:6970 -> 2.40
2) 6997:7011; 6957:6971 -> 2.30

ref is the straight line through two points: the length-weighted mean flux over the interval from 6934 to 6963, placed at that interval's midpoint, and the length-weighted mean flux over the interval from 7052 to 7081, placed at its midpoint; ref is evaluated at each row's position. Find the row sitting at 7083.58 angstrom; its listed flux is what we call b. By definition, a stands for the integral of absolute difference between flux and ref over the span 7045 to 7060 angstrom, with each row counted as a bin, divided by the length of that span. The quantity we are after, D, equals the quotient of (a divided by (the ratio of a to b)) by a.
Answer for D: 45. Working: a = 0.47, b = 21.09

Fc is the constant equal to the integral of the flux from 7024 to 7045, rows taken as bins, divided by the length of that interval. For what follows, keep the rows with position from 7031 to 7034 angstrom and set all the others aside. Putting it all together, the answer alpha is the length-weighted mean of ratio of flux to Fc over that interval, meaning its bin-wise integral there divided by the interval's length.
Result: 0.97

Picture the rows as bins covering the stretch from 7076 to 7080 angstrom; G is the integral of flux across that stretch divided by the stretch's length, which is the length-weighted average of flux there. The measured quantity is 20.5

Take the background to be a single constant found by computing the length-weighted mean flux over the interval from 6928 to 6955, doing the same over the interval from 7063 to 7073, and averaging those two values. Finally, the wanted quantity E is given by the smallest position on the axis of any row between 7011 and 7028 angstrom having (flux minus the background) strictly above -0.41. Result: 7013.79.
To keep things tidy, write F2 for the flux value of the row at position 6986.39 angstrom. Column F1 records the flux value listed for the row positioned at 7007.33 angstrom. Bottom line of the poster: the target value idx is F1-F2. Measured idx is -1.3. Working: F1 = 20.29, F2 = 21.61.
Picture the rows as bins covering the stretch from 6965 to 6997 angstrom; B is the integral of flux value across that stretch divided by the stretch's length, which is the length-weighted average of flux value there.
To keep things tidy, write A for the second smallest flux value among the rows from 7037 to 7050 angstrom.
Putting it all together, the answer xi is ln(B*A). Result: 6.10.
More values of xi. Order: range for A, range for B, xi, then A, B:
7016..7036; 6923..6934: 6.12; 20.74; 22.0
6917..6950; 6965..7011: 6.08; 20.46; 21.3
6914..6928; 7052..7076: 6.08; 20.79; 21.1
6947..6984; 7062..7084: 6.08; 20.72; 21.1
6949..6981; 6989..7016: 6.08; 20.72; 21.1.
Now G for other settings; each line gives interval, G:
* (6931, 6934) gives 22.1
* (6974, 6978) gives 21.4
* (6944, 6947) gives 20.8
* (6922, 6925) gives 22.2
